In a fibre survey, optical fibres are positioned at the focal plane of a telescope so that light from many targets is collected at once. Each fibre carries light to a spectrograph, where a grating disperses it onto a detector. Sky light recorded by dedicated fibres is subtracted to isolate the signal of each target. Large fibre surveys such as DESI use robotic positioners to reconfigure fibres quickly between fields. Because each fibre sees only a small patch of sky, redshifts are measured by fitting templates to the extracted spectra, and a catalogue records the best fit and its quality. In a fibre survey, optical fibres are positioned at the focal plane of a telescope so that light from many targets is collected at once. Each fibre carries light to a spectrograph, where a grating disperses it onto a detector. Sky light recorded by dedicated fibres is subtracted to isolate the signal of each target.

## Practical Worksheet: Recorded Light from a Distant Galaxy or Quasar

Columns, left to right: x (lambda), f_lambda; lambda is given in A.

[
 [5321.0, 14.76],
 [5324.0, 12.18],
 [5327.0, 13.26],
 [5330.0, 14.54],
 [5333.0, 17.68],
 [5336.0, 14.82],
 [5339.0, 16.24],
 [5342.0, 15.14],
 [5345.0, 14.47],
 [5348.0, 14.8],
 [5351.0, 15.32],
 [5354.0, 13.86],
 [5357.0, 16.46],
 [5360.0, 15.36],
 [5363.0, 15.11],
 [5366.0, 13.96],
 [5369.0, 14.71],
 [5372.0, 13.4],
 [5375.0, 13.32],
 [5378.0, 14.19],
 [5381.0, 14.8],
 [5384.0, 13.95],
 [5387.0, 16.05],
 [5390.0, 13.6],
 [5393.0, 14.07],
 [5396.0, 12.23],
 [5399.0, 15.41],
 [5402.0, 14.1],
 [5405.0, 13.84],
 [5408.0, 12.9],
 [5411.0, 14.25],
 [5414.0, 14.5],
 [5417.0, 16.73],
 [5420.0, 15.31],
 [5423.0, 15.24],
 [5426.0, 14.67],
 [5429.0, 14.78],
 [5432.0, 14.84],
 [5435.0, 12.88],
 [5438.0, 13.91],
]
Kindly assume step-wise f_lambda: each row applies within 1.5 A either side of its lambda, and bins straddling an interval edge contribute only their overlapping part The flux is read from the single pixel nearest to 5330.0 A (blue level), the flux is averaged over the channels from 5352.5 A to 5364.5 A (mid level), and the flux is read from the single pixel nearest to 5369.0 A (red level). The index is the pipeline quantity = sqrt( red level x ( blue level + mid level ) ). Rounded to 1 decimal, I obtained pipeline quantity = 20.9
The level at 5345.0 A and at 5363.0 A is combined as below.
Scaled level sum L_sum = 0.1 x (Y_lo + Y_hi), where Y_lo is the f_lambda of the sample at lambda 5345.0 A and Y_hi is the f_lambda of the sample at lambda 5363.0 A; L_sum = 2.96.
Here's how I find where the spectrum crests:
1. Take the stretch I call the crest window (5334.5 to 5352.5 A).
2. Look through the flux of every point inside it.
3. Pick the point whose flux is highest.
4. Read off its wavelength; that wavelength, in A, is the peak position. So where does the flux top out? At 5339.0 A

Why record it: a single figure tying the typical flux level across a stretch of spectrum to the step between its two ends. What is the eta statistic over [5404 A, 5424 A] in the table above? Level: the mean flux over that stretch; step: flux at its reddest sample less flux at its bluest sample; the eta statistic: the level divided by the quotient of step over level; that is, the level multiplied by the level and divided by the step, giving 154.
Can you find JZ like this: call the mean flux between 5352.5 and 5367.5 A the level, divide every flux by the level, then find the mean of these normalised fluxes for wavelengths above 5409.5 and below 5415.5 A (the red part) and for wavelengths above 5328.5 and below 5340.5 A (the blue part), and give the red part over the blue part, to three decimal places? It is 0.909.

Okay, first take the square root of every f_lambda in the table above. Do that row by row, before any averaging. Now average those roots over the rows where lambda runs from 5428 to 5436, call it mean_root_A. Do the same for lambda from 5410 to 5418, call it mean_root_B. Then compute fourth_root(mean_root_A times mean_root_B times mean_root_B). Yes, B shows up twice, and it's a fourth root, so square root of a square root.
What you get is 2.75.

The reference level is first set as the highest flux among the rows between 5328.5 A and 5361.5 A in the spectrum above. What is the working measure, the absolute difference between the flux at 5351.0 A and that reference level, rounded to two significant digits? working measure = 2.4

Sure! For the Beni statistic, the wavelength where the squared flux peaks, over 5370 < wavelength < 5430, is 5417.0 A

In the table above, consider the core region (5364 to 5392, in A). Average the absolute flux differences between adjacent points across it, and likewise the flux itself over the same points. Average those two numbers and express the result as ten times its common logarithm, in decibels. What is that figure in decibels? 8.85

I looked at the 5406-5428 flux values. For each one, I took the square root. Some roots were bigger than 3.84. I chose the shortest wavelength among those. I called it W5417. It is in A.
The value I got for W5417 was 5417.0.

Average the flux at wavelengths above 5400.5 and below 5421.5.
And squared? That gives 211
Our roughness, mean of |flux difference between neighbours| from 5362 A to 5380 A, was 0.83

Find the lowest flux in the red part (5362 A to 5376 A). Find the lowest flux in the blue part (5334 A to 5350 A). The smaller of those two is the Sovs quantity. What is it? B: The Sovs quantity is 13.3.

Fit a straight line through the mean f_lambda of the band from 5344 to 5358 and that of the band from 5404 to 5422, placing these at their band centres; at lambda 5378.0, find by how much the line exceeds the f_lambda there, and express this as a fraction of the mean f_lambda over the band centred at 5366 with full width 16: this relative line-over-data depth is 0.043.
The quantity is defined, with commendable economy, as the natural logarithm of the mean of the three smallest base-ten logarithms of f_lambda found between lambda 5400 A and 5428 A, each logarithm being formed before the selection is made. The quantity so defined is 0.125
